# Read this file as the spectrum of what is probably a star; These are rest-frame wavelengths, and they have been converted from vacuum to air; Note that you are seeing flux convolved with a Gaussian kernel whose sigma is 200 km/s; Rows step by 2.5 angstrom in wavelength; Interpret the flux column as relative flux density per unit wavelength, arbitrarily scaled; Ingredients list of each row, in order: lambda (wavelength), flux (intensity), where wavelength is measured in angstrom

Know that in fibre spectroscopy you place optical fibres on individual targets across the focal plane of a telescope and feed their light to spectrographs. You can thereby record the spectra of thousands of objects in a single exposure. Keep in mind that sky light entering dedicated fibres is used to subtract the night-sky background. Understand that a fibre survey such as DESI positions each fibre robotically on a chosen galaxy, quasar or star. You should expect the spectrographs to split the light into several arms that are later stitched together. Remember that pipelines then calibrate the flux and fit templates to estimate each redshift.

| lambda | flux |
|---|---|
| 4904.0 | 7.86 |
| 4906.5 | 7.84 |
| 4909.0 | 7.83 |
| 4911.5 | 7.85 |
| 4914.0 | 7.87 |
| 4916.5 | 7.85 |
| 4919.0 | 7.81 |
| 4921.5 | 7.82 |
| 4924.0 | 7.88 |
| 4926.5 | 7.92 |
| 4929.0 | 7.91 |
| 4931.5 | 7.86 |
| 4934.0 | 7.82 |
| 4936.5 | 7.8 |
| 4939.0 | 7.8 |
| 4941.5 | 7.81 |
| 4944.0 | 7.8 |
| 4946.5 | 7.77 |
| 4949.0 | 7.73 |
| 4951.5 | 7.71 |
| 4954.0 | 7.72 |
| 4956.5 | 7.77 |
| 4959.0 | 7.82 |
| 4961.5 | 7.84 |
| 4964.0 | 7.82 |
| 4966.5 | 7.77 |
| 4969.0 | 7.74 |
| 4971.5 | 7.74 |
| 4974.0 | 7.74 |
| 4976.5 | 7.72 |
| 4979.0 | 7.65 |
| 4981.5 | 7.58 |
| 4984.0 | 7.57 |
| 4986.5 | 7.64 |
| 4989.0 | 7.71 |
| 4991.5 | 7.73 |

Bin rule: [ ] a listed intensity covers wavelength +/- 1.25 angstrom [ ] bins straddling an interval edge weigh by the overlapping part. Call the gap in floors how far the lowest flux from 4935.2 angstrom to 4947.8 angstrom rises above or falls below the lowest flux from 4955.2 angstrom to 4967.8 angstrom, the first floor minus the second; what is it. 0.000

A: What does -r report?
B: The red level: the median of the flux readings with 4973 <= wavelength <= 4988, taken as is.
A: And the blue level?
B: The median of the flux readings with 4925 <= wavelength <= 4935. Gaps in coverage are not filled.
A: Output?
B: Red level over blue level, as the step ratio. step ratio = 0.970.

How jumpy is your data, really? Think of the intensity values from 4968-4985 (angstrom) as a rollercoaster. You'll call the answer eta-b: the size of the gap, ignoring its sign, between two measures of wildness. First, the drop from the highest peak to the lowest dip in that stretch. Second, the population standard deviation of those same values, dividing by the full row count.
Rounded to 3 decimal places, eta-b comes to 0.099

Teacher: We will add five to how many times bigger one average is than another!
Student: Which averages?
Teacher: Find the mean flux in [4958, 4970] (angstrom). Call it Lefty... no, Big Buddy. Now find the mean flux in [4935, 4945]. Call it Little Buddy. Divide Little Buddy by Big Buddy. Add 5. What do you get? 6.001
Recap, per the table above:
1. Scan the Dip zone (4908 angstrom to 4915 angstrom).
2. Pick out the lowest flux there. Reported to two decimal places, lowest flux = 7.83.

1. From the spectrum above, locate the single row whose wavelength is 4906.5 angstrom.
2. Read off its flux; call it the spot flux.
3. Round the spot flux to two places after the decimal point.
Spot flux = 7.84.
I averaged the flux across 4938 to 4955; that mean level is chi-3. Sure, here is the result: 7.76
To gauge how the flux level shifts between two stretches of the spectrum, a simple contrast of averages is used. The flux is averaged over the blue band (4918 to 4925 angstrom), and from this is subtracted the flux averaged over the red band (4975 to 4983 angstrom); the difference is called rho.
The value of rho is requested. 0.19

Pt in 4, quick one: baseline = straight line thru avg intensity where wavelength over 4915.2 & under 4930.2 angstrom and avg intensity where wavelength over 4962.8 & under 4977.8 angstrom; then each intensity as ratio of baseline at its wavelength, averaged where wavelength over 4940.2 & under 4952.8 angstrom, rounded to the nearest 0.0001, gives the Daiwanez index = 0.9941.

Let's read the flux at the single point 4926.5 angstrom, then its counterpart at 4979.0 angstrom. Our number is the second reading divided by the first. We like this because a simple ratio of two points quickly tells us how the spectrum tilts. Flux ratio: 0.966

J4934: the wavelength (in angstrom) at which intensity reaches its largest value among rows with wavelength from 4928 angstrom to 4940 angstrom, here 4929.0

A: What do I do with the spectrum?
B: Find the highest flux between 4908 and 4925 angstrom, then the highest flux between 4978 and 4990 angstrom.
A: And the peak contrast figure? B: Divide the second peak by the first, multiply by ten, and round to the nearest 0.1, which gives 9.8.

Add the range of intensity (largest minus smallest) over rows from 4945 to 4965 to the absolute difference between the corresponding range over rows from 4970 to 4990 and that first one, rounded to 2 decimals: 0.17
